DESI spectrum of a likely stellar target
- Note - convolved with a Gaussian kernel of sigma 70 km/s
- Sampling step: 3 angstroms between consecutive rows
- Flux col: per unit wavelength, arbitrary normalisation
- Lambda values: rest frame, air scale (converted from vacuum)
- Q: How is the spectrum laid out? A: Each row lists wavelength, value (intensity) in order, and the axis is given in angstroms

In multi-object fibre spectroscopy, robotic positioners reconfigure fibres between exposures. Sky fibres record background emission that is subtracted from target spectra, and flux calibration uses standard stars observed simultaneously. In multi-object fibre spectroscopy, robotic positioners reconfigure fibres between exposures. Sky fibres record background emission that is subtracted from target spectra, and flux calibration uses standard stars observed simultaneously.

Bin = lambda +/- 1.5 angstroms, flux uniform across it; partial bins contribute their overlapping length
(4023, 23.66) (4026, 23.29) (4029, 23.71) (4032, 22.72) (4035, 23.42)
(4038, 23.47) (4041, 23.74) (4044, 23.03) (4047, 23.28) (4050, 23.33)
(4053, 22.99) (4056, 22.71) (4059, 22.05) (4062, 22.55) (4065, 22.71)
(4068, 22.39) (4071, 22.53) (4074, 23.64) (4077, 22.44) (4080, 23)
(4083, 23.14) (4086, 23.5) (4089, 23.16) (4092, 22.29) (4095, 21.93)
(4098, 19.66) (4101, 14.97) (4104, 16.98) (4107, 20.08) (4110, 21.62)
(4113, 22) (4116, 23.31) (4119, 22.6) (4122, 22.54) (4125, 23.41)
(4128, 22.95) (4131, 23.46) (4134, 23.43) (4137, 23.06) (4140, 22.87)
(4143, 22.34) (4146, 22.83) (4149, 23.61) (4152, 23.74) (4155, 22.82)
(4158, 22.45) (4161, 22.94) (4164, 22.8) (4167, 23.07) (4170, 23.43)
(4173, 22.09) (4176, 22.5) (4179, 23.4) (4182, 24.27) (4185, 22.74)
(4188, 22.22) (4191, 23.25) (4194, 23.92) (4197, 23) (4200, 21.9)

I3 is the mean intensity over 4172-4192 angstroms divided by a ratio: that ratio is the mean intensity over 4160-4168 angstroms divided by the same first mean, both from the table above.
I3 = 22.9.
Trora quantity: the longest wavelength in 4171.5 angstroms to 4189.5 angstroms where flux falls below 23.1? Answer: 4188 angstroms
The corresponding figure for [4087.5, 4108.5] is 4107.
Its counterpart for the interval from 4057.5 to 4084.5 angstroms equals 4080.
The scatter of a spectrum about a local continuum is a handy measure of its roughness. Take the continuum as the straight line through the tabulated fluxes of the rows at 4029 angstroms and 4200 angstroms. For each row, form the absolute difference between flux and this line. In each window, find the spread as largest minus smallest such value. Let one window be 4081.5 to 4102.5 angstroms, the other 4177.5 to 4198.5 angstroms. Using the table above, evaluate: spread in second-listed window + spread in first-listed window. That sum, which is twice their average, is 10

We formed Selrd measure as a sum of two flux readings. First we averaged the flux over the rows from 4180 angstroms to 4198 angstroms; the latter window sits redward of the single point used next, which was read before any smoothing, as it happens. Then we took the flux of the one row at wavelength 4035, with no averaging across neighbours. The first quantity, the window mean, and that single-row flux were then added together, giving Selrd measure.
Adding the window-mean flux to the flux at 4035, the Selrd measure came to 46.7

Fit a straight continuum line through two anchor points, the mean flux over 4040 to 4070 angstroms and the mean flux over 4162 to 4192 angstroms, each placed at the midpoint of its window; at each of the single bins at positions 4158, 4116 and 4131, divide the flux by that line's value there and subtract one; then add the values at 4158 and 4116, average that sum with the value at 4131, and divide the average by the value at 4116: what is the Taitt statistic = 0.5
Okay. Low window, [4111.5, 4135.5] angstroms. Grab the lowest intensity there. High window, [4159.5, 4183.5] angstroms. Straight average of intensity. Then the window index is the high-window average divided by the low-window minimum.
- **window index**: 1.05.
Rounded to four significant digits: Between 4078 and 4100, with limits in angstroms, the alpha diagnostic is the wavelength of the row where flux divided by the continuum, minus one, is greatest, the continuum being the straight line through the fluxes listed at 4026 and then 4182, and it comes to 4086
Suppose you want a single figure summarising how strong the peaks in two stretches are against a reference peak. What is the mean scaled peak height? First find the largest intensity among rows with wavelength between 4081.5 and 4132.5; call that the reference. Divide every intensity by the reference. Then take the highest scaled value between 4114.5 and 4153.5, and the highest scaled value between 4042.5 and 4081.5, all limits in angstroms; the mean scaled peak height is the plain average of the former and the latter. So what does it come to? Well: 1.01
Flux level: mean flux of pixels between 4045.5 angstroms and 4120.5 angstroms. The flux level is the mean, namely 22.0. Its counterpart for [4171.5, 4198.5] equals 23.0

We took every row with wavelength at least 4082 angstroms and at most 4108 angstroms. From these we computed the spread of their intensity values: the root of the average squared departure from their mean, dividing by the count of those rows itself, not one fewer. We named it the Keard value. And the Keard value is 2.8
